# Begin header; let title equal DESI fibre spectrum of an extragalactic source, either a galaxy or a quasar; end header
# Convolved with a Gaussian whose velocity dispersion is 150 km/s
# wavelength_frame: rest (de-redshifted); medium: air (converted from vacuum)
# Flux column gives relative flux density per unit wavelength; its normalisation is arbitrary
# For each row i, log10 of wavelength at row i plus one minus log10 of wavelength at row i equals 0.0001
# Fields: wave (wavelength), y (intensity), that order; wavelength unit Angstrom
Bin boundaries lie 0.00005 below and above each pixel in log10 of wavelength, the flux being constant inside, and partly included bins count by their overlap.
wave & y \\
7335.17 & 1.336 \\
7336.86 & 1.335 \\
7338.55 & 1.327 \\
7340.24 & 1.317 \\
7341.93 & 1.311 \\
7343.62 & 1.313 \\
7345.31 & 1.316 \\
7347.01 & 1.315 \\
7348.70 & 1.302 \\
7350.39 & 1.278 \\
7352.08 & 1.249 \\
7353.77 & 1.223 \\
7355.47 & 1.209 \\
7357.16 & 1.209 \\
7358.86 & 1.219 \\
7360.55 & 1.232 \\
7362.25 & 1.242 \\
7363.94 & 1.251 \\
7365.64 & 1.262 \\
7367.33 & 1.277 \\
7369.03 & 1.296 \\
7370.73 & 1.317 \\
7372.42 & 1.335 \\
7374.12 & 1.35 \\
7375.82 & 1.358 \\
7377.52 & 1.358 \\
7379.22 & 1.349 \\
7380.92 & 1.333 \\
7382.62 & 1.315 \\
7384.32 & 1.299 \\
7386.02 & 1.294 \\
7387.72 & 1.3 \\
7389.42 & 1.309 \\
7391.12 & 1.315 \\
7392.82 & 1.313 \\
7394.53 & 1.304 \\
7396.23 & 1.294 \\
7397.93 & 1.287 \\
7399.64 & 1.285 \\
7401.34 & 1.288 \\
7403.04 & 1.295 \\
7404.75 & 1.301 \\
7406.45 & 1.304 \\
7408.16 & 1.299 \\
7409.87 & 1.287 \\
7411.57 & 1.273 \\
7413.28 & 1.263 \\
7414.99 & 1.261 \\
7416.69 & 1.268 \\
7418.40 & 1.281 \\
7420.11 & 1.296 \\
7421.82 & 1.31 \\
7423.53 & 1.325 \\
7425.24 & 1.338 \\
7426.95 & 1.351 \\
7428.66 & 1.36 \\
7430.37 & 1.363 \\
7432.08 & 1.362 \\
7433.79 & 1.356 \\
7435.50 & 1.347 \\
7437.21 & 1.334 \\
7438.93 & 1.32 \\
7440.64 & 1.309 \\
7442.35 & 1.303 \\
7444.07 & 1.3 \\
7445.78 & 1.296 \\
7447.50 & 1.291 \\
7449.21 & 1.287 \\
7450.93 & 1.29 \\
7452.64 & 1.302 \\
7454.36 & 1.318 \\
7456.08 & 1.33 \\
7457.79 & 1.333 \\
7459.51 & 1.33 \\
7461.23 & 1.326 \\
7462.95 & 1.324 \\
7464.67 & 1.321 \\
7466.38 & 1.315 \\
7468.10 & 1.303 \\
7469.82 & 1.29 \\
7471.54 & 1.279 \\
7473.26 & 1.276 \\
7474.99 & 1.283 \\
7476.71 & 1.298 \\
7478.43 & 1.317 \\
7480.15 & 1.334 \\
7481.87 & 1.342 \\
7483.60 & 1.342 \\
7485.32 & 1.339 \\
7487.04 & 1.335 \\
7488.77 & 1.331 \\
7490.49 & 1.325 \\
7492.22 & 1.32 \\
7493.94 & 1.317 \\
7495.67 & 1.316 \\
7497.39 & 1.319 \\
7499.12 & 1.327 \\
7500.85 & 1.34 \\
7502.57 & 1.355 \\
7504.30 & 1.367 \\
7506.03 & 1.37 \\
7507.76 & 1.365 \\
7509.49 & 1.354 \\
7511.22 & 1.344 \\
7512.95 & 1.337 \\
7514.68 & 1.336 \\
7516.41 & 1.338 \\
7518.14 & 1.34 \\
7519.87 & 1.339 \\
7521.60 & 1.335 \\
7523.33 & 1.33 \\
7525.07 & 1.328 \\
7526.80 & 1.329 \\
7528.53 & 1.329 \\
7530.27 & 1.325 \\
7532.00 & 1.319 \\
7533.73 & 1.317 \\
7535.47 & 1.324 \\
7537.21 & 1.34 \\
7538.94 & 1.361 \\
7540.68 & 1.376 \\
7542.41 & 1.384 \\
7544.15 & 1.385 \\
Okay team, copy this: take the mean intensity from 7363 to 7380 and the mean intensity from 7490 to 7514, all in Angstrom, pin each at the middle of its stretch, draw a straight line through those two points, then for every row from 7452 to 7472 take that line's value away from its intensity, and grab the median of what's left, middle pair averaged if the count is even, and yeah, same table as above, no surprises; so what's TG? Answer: -0.012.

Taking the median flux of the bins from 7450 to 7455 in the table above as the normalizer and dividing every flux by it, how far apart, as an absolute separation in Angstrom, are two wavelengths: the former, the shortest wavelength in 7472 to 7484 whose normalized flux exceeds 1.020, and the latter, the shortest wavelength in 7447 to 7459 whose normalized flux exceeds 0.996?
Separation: 27.5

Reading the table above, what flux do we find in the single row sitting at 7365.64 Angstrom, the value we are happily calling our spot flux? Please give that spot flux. 1.262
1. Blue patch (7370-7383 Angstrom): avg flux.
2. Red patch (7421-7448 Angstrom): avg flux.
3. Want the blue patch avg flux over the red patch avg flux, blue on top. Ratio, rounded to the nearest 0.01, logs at 1.01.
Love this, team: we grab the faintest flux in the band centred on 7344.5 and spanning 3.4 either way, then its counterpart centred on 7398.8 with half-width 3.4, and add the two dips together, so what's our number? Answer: 2.60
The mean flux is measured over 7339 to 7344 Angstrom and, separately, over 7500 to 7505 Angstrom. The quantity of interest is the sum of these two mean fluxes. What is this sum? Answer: 2.67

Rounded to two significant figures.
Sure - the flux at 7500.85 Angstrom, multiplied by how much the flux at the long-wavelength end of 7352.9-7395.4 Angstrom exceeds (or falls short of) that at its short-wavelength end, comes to 0.11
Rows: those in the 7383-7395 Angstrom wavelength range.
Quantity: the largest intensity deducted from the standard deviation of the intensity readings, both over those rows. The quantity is -1.31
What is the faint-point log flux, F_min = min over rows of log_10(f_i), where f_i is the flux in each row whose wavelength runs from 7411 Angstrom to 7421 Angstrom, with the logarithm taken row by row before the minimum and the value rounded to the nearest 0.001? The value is 0.101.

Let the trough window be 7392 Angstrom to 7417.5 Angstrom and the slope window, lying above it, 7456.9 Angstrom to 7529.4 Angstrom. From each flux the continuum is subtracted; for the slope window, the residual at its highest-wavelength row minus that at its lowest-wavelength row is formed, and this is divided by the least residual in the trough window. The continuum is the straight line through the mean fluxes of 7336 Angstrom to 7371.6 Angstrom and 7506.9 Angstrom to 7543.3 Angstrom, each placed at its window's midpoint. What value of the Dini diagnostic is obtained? 0.80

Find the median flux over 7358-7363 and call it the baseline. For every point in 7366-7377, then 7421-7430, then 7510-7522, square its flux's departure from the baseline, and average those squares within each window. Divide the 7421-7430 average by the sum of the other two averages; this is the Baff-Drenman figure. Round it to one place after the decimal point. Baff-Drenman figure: 0.6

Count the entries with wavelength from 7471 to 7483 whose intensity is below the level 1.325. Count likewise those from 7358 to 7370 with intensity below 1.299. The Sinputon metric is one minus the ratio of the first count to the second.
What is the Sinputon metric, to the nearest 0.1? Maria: 0.3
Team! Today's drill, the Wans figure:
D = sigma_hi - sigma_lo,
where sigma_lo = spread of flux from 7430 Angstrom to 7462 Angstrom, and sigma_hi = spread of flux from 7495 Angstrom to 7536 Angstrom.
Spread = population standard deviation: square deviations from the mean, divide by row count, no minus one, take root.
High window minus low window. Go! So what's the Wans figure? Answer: -0.0085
